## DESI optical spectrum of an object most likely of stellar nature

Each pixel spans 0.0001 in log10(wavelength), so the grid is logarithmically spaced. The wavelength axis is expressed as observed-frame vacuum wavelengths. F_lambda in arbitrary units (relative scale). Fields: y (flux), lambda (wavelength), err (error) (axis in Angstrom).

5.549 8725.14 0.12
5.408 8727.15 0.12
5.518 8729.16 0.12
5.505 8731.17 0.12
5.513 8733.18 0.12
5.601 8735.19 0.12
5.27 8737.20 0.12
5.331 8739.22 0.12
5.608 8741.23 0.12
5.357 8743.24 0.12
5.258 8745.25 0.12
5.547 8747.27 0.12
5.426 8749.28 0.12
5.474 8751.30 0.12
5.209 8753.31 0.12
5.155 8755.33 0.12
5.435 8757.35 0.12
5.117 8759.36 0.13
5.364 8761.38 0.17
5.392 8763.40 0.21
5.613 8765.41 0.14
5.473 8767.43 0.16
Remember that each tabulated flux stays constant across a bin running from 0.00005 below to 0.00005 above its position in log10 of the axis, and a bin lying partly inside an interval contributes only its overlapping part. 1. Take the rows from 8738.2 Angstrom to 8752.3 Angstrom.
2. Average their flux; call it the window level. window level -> 5.43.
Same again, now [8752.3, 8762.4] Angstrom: 5.26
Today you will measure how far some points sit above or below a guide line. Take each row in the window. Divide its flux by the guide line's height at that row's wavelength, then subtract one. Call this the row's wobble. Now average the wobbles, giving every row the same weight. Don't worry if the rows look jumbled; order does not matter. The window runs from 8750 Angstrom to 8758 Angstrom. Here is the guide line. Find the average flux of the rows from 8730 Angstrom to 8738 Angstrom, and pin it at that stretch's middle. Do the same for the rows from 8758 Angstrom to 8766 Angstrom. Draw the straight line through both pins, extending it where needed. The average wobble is -0.015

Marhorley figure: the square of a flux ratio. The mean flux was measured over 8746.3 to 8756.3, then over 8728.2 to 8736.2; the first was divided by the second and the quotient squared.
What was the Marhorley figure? 0.94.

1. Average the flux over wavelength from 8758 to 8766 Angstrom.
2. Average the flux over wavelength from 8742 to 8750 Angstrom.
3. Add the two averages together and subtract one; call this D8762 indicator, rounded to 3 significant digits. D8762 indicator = 9.77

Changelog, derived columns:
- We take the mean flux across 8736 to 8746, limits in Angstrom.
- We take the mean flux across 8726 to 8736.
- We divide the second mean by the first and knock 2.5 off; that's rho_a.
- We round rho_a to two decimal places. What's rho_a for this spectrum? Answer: -1.47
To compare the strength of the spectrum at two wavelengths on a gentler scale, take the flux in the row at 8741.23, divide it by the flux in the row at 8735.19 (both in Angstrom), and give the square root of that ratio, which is 1.00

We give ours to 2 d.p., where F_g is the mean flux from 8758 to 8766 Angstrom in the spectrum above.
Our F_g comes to 5.37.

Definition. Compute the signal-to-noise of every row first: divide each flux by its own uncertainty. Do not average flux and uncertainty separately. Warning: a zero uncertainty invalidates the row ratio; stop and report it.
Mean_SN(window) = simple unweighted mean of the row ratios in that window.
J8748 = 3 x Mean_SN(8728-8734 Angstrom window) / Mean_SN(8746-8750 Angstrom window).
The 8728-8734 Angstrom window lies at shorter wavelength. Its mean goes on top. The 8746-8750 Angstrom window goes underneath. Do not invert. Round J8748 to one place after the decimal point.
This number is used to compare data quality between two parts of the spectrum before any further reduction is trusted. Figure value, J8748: 3.0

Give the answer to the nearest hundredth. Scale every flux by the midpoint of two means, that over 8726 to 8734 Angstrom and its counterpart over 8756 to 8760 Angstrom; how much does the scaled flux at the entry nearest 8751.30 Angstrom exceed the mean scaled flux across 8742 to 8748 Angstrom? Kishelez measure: 0.02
